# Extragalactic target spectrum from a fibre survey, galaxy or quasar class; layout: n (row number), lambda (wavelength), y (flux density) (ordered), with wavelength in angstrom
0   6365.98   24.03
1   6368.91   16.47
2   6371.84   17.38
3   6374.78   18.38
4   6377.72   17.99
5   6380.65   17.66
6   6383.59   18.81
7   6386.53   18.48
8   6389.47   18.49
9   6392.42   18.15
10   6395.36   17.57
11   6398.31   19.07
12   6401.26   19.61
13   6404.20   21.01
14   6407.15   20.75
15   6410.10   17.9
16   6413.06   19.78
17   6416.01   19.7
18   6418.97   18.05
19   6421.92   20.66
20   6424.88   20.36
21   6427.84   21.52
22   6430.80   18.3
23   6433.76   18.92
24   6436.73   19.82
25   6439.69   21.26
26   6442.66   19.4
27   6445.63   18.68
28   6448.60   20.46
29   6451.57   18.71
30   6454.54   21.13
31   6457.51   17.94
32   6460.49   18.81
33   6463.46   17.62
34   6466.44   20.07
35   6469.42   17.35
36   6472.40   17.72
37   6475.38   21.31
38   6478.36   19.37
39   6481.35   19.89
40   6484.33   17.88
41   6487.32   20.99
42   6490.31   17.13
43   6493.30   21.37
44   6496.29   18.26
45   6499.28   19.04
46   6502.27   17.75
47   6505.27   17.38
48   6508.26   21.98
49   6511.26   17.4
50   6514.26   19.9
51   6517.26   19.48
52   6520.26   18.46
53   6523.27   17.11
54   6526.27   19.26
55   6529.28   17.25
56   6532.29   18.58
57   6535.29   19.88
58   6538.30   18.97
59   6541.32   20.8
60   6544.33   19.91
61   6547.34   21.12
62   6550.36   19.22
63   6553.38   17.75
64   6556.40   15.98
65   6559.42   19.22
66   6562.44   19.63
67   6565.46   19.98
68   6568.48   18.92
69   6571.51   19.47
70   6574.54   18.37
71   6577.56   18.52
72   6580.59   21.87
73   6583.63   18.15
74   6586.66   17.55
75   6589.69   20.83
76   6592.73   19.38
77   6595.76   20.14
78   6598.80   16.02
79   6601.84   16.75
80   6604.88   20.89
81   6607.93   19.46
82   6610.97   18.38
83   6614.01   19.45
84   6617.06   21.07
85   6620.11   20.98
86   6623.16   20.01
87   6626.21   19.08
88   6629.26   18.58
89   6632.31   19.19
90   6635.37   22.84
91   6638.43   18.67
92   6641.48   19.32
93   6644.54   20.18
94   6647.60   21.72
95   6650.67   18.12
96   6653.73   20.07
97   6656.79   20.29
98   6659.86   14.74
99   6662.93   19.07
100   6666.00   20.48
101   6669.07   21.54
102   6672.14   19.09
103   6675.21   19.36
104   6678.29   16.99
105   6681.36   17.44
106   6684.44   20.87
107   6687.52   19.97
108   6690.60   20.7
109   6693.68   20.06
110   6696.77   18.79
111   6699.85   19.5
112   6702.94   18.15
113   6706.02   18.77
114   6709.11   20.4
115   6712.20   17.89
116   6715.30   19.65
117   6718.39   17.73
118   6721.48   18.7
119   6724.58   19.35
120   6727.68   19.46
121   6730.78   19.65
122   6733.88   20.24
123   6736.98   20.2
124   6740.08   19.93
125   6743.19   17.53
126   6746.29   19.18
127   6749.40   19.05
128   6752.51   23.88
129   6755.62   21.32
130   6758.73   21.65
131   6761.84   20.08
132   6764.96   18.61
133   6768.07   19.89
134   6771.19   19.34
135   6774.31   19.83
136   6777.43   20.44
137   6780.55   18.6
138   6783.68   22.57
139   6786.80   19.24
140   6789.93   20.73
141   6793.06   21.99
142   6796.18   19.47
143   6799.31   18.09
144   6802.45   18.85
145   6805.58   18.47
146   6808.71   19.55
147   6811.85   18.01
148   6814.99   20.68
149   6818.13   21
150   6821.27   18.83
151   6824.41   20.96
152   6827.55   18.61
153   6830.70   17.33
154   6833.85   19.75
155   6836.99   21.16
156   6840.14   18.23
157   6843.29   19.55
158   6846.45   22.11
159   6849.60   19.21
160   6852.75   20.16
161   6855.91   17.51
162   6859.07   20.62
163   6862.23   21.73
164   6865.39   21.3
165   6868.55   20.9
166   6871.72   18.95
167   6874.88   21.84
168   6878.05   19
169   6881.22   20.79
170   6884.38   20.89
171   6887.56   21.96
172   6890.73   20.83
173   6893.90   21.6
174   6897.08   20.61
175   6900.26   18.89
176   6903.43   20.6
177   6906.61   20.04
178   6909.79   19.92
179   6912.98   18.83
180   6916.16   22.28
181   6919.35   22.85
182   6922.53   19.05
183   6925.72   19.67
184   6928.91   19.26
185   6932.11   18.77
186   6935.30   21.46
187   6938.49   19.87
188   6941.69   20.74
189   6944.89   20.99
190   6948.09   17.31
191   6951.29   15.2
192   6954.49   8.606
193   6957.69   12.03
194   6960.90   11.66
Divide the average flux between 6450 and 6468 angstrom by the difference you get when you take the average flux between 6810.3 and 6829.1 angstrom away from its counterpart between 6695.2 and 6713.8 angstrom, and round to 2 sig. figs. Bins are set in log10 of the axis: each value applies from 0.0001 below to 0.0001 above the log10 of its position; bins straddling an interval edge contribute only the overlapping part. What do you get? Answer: -25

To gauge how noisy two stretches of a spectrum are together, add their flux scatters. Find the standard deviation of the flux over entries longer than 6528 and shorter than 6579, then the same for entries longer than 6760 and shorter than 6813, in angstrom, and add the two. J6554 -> 2.5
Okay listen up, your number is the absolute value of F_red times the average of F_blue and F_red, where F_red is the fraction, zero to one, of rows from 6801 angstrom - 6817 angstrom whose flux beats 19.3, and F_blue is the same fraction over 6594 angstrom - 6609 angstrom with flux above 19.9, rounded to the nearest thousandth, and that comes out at 0.160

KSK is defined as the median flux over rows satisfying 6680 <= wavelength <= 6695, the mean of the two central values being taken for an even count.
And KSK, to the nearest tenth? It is 20.1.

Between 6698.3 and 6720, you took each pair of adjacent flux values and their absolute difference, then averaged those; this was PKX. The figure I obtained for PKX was 1.6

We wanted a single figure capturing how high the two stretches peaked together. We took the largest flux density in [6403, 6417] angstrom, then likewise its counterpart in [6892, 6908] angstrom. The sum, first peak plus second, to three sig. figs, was 42.6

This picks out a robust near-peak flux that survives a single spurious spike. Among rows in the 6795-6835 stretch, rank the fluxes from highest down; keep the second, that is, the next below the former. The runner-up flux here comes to 20.96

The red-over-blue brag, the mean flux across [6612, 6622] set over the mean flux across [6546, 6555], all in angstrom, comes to 1.06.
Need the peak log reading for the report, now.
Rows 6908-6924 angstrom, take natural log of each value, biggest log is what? 3.13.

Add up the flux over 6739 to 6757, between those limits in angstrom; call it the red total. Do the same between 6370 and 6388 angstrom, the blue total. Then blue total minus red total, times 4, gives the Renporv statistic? -49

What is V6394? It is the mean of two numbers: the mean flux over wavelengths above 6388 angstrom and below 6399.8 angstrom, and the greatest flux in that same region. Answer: 18.7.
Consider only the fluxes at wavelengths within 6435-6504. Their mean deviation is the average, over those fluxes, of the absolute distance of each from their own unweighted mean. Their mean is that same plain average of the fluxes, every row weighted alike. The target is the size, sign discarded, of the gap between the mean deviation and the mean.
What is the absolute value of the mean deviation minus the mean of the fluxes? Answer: 18.0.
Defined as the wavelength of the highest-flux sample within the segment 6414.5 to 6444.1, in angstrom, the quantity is 6427.84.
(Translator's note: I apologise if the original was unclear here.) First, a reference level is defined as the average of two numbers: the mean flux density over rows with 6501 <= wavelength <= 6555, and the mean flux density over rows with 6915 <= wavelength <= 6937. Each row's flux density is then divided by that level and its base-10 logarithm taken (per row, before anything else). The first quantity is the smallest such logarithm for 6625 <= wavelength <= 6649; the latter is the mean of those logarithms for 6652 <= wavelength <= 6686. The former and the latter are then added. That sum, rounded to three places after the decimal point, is -0.043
